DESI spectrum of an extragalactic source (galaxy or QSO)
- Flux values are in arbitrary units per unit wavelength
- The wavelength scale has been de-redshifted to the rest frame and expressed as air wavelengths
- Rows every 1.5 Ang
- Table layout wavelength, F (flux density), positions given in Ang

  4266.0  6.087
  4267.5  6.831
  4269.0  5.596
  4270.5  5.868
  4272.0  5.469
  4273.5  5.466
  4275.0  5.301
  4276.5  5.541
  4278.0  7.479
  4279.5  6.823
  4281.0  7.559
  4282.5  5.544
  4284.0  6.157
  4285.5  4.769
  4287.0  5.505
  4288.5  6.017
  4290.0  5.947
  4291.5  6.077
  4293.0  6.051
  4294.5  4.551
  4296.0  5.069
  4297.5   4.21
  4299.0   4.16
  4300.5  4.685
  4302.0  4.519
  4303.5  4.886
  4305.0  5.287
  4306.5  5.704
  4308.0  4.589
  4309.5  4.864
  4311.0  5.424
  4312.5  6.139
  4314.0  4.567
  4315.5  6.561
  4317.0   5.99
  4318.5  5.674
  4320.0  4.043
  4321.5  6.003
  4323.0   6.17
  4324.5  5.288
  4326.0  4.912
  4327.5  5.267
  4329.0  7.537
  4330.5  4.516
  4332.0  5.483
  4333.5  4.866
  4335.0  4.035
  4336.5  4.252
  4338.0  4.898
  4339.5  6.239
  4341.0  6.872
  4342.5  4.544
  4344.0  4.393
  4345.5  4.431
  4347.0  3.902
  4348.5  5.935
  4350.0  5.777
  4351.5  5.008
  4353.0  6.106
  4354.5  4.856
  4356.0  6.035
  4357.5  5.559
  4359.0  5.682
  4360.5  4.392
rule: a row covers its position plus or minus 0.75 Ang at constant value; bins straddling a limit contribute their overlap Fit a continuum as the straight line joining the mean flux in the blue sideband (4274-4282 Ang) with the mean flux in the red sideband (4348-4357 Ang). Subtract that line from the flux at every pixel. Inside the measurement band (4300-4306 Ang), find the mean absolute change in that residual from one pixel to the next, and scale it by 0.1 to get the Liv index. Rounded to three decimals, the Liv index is 0.032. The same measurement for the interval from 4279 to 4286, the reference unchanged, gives 0.119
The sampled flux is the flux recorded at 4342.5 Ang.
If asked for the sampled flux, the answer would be 4.544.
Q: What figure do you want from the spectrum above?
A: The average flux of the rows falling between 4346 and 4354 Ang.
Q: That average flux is 5.3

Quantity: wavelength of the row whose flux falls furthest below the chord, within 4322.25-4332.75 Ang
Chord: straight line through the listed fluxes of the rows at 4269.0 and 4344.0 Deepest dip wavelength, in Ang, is 4330.5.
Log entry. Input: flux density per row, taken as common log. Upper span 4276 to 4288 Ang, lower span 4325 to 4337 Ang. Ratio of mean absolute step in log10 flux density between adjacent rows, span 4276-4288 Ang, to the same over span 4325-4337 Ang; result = 0.88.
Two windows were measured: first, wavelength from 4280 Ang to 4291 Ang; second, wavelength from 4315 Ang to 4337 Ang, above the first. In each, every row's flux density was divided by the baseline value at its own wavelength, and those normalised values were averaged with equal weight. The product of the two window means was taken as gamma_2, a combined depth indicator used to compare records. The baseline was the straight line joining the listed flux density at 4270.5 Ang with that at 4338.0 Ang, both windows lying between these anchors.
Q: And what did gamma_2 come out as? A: 1.11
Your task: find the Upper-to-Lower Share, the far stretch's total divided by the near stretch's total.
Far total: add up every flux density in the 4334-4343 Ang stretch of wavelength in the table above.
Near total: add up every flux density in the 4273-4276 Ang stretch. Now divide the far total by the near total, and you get 2.9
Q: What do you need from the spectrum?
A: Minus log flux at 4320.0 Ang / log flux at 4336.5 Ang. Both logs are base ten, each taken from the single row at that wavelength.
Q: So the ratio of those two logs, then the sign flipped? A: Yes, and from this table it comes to -0.97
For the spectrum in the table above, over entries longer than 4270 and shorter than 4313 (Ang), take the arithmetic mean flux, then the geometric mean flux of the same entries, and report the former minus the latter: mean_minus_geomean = 0.06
